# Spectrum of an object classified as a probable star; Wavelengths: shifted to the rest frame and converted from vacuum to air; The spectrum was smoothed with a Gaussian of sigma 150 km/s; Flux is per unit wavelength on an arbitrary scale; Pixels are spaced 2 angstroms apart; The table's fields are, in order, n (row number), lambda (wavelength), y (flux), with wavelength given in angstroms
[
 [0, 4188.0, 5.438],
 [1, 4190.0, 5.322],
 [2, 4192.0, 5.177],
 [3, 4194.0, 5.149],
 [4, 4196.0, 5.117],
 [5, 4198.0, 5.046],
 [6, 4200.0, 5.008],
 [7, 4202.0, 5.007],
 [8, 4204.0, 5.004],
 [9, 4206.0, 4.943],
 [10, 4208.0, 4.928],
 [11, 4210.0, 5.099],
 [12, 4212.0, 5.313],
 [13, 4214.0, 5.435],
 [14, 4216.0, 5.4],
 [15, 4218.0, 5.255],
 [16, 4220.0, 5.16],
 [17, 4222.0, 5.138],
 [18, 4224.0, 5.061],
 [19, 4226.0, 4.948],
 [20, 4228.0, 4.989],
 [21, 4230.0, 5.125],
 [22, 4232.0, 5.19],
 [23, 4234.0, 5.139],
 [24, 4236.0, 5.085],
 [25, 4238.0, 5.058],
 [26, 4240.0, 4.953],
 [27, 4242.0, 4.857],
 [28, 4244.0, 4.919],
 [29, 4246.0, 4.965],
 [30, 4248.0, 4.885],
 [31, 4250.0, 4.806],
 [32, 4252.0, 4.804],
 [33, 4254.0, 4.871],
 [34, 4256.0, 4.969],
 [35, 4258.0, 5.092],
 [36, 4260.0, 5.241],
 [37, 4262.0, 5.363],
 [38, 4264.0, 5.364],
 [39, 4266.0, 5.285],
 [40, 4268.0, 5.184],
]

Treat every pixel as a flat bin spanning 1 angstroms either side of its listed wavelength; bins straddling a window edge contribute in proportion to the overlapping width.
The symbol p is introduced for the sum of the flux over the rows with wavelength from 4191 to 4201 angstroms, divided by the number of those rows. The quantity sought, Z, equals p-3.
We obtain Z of 2.10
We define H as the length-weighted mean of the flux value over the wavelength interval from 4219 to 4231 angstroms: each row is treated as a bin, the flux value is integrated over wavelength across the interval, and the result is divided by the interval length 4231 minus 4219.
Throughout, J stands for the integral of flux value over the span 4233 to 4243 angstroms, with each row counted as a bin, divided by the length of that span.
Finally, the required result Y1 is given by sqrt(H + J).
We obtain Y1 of 3.18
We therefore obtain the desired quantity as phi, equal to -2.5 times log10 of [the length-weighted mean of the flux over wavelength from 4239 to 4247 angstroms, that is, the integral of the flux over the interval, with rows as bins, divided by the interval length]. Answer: -1.73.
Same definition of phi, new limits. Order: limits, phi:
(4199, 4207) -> -1.75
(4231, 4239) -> -1.77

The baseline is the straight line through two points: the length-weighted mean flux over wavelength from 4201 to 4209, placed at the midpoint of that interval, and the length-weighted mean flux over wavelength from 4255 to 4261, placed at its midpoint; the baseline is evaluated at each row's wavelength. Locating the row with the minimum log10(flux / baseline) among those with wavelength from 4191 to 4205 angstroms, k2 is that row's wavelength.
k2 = 4204.0 angstroms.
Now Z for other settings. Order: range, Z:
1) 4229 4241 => 2.09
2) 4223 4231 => 2.03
